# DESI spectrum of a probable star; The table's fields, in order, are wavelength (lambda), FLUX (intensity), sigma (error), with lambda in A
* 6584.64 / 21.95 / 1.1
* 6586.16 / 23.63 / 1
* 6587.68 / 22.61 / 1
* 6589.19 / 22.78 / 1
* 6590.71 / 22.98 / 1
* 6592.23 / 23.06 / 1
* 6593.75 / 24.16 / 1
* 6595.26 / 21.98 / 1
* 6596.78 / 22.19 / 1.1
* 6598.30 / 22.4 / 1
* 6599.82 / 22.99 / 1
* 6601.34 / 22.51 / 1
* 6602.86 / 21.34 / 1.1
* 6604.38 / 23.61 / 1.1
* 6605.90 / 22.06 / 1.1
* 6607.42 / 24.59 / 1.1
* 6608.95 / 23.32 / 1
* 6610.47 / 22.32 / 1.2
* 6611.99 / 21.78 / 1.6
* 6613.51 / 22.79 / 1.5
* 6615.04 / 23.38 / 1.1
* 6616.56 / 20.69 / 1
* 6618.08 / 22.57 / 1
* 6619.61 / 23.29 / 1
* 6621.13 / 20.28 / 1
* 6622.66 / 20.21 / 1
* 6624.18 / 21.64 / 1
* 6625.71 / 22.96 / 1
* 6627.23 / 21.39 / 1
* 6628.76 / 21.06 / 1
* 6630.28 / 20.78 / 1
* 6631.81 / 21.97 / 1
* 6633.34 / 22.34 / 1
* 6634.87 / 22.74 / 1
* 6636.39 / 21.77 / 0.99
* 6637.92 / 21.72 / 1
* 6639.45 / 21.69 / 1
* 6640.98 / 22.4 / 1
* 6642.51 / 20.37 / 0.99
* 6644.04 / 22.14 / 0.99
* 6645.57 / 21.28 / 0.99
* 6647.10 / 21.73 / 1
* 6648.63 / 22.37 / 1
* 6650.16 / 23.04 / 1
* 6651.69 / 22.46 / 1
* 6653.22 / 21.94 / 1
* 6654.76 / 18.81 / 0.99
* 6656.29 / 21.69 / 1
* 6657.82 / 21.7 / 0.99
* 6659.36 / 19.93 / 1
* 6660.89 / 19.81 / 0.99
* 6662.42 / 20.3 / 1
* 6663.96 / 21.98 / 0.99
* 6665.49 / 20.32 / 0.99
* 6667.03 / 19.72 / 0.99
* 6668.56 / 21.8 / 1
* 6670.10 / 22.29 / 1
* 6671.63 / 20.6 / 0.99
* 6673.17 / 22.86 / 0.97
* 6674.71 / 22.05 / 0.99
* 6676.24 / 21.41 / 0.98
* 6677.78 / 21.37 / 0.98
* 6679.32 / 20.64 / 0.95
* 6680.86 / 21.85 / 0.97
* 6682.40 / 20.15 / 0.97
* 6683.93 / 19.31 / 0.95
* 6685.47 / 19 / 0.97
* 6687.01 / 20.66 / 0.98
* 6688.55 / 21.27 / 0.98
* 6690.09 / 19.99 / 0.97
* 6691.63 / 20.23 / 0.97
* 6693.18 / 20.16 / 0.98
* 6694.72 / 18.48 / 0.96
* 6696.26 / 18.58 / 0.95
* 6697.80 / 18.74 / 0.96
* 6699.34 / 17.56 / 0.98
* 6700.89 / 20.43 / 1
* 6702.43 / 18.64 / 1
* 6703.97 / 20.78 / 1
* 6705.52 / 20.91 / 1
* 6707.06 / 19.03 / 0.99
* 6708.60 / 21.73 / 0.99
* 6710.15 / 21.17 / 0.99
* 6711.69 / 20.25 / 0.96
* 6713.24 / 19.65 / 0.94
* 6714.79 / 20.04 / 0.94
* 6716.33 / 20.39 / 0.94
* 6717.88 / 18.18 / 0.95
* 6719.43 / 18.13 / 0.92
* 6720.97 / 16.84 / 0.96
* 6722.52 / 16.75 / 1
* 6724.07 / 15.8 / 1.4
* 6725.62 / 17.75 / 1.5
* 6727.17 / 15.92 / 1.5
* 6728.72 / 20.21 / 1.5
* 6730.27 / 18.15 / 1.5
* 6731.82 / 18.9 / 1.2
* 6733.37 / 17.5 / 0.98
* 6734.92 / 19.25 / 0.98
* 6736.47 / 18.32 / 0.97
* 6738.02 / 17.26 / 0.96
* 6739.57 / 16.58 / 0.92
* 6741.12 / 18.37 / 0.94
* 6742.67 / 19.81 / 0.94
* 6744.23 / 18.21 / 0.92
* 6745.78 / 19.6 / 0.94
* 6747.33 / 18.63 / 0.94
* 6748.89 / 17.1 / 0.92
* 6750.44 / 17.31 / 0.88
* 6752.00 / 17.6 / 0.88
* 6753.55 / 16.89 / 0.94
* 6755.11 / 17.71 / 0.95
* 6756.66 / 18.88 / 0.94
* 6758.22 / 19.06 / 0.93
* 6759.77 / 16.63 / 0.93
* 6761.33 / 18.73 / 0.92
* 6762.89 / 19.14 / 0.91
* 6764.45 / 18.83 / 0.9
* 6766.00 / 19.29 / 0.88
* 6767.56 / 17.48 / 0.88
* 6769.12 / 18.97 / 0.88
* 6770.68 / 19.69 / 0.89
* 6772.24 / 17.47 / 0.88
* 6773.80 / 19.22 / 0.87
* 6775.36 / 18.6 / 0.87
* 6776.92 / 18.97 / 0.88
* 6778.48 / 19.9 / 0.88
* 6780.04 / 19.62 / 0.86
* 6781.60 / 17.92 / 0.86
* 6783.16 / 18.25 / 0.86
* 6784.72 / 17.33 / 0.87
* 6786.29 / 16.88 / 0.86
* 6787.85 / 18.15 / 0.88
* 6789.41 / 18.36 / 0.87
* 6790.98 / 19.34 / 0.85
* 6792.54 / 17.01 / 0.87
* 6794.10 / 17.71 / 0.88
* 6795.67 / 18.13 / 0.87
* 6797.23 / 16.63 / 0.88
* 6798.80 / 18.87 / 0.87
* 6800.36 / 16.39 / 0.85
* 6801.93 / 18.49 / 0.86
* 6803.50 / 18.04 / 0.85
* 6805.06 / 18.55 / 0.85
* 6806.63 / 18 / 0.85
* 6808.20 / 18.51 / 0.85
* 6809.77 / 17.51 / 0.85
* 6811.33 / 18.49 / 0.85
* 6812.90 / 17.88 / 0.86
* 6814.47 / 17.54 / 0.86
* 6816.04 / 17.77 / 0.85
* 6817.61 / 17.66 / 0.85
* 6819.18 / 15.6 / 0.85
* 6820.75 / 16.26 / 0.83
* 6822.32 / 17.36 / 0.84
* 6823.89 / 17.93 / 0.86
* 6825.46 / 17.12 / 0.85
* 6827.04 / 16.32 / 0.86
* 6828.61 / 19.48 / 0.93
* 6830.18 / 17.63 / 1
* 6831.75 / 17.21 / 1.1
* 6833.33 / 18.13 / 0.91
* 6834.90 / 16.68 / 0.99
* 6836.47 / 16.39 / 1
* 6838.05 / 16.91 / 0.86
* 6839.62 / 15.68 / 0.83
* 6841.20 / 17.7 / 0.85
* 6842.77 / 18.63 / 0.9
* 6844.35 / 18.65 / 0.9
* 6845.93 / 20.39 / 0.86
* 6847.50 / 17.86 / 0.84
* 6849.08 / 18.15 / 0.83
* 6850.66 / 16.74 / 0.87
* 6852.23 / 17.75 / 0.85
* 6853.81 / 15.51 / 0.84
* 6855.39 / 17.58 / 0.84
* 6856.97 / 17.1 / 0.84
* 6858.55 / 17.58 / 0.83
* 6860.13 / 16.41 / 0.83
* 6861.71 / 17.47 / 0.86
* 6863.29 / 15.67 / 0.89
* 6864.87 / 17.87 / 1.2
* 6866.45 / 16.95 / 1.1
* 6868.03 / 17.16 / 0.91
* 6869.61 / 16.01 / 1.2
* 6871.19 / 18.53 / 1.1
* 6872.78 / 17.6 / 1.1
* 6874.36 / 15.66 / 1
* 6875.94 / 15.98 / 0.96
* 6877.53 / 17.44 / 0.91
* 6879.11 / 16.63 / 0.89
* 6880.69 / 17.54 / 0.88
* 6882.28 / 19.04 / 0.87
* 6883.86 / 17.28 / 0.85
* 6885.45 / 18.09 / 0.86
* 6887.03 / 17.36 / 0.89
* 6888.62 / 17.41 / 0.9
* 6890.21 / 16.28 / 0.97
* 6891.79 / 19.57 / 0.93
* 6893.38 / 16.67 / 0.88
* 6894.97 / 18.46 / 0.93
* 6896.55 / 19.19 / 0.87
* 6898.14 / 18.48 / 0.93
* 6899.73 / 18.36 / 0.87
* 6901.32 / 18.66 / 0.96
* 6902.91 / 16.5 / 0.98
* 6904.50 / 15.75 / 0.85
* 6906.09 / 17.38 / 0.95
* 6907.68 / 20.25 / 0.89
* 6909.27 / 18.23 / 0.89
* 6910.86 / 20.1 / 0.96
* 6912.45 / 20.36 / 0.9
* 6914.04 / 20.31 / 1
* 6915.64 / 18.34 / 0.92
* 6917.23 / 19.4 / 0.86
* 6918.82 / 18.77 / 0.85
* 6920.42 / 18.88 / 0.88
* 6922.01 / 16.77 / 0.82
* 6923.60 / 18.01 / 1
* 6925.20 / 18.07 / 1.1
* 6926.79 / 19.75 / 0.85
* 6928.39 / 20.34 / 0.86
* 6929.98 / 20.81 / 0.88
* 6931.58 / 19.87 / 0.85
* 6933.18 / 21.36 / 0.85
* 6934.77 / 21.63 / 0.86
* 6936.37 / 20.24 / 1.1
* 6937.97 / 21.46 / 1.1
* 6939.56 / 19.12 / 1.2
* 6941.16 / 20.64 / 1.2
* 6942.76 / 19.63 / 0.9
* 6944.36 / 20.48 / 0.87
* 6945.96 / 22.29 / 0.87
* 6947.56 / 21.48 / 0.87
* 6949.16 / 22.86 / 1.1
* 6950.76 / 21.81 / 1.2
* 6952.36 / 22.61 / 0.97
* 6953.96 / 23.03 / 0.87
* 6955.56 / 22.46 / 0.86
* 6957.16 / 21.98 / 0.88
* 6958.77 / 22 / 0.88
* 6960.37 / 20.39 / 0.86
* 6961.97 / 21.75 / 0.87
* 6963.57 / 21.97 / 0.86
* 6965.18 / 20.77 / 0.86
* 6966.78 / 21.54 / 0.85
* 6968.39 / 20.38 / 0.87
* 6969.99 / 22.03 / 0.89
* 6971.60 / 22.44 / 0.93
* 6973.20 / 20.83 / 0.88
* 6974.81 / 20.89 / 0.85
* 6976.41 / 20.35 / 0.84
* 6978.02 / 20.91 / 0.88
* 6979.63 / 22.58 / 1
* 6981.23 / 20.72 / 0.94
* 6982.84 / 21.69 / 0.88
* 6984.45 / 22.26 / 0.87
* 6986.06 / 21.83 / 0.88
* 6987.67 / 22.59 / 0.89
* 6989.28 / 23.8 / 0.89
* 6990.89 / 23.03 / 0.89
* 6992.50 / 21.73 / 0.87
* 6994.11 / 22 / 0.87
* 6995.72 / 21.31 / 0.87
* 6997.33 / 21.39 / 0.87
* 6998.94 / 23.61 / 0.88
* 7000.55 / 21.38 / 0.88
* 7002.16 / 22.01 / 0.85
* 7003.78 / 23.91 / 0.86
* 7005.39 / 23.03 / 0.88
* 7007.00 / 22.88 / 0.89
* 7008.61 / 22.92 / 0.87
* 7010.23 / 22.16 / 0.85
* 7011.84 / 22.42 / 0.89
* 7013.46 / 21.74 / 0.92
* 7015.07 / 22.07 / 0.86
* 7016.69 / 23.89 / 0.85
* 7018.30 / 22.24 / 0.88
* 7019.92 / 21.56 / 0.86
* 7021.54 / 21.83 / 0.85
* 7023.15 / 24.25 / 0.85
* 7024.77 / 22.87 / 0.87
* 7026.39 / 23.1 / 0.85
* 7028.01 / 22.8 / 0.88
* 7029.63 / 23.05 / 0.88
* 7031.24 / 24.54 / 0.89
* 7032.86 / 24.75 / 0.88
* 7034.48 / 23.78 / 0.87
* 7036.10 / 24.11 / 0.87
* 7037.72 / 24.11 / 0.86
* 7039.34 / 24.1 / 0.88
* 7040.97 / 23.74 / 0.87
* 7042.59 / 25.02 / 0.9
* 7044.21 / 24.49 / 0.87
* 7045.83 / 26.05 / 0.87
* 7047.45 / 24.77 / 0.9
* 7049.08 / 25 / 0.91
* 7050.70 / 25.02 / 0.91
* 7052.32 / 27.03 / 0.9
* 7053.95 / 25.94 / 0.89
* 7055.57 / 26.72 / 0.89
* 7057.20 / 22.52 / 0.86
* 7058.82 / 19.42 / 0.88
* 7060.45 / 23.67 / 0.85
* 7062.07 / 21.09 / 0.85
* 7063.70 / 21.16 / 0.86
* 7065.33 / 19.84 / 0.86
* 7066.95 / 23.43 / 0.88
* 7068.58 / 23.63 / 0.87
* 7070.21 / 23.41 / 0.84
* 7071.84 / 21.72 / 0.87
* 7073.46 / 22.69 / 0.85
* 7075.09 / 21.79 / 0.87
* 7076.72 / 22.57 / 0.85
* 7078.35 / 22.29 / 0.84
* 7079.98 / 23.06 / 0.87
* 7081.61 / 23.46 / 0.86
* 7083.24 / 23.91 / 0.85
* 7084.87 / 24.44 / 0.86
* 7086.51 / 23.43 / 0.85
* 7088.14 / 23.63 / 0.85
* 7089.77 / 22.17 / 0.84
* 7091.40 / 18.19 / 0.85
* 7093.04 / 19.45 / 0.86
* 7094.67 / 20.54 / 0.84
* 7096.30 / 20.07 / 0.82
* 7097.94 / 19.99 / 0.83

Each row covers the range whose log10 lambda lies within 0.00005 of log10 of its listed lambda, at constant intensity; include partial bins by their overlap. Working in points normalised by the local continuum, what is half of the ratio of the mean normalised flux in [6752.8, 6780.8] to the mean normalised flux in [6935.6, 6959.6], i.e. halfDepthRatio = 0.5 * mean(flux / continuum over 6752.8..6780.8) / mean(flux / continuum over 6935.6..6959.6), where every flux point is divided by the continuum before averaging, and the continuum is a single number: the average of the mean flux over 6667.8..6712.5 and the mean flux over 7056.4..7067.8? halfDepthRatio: 0.433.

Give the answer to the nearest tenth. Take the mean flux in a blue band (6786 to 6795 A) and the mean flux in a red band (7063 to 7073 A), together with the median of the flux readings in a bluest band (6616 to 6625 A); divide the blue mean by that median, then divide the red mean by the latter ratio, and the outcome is 26.2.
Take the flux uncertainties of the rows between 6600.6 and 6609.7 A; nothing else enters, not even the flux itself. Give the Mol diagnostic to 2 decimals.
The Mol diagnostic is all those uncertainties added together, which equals 6.40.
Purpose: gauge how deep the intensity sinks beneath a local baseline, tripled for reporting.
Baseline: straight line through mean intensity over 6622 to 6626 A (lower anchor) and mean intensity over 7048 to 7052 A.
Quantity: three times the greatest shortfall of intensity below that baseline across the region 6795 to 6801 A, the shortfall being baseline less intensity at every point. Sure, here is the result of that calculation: 20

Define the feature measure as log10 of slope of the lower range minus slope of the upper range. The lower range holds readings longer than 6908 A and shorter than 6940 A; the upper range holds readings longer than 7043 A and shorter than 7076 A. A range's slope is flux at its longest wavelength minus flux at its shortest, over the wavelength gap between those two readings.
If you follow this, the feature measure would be -0.93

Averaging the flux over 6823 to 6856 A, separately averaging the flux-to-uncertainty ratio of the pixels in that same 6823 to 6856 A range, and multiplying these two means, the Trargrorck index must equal 346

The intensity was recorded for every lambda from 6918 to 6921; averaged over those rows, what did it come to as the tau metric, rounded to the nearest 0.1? 18.8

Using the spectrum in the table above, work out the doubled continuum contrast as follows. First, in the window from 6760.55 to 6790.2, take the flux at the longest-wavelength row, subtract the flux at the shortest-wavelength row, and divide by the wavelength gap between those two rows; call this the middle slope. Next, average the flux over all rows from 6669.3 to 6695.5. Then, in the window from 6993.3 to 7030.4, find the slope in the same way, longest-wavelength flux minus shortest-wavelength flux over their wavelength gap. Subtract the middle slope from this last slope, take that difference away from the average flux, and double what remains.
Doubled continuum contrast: 41.4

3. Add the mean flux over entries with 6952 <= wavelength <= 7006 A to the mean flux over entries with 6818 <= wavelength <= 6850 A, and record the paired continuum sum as 39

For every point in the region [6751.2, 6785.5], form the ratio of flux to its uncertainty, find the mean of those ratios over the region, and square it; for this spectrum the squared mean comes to 428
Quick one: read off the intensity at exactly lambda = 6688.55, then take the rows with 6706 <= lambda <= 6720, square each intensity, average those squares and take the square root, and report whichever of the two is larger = 21.3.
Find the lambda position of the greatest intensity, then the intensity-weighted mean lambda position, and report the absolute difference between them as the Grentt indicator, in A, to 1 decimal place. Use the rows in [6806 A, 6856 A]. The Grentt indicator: 15.0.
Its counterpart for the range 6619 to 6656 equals 17.5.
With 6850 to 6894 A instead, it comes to 19.6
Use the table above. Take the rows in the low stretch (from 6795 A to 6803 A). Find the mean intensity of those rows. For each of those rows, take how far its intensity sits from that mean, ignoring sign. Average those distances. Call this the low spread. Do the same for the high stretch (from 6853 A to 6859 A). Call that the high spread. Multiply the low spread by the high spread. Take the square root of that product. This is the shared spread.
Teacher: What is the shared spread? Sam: 0.83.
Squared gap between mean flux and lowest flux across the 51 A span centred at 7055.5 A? 17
